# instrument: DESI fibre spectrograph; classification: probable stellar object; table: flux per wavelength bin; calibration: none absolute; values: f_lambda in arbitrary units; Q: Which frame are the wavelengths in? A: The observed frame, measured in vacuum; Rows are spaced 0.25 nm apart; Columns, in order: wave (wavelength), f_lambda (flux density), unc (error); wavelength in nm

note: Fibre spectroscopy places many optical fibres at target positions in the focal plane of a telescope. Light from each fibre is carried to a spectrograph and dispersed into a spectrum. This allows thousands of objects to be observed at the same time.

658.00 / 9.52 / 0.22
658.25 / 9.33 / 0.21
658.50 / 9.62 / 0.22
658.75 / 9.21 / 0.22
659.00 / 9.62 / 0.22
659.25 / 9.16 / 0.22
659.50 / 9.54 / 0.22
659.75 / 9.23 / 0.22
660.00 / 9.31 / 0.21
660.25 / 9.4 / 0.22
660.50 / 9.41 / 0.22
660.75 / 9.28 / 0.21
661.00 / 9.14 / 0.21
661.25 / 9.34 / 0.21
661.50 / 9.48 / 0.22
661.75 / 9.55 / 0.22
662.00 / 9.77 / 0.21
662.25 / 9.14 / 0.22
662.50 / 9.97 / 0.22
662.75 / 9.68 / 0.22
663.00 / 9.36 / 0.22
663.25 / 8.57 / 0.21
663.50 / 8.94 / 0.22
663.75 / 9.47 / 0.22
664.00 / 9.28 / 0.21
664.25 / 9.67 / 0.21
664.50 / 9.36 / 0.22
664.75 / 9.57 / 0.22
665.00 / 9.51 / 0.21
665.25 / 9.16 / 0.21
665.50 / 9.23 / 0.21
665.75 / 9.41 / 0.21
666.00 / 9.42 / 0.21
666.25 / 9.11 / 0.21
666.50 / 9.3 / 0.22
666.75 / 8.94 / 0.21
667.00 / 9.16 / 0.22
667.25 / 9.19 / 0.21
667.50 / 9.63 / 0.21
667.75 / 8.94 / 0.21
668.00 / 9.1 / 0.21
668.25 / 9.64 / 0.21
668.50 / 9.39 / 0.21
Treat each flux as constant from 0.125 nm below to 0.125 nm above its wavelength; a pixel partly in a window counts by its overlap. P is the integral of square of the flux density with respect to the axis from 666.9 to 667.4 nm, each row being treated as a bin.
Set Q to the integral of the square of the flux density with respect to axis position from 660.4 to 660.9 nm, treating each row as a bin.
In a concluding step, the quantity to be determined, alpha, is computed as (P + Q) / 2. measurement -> 42.9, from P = 42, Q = 43.5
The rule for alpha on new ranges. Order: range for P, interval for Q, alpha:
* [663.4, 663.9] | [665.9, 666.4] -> 42.7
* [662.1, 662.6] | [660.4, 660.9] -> 44.6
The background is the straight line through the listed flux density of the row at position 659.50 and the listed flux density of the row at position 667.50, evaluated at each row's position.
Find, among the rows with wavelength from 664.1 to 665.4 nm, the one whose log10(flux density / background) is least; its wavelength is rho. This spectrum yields 665.25 nm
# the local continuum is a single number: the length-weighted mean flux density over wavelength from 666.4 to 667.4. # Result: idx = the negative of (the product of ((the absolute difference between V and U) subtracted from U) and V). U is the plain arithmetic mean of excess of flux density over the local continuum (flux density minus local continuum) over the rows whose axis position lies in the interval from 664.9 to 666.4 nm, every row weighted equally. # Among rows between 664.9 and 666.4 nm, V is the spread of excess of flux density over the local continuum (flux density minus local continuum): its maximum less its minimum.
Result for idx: 0.04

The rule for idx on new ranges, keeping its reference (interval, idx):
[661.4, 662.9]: -0.05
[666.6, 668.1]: 0.47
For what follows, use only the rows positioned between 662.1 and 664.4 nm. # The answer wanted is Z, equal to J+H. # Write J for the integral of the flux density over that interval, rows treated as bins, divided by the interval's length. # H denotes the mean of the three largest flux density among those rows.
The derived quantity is 19.1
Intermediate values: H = 9.8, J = 9.35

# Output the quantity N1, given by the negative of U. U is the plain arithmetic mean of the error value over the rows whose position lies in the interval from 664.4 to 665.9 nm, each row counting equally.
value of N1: -0.213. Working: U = 0.213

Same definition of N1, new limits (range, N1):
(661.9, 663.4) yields -0.217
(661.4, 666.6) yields -0.215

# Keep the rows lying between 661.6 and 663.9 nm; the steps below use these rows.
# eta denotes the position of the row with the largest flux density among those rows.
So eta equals 662.50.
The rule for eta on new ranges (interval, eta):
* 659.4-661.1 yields 659.50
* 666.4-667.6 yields 667.50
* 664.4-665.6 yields 664.75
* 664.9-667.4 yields 665.00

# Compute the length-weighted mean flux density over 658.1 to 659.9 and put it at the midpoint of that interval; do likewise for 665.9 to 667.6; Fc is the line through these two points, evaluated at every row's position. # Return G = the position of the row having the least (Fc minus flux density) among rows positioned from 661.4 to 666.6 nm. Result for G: 662.50 nm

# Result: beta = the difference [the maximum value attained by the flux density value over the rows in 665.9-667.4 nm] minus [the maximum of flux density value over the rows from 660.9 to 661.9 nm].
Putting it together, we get -0.1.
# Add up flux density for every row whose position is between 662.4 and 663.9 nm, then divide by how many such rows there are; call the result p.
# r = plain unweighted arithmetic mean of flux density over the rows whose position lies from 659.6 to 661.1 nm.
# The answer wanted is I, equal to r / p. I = 1.00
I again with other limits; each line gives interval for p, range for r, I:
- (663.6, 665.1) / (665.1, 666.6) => 0.98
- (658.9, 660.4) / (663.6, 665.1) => 1.01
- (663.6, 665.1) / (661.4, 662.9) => 1.01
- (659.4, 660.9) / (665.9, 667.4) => 0.98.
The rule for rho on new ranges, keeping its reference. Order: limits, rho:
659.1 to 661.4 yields 661.00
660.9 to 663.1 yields 662.25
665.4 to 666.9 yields 666.75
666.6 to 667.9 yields 667.75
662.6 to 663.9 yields 663.25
